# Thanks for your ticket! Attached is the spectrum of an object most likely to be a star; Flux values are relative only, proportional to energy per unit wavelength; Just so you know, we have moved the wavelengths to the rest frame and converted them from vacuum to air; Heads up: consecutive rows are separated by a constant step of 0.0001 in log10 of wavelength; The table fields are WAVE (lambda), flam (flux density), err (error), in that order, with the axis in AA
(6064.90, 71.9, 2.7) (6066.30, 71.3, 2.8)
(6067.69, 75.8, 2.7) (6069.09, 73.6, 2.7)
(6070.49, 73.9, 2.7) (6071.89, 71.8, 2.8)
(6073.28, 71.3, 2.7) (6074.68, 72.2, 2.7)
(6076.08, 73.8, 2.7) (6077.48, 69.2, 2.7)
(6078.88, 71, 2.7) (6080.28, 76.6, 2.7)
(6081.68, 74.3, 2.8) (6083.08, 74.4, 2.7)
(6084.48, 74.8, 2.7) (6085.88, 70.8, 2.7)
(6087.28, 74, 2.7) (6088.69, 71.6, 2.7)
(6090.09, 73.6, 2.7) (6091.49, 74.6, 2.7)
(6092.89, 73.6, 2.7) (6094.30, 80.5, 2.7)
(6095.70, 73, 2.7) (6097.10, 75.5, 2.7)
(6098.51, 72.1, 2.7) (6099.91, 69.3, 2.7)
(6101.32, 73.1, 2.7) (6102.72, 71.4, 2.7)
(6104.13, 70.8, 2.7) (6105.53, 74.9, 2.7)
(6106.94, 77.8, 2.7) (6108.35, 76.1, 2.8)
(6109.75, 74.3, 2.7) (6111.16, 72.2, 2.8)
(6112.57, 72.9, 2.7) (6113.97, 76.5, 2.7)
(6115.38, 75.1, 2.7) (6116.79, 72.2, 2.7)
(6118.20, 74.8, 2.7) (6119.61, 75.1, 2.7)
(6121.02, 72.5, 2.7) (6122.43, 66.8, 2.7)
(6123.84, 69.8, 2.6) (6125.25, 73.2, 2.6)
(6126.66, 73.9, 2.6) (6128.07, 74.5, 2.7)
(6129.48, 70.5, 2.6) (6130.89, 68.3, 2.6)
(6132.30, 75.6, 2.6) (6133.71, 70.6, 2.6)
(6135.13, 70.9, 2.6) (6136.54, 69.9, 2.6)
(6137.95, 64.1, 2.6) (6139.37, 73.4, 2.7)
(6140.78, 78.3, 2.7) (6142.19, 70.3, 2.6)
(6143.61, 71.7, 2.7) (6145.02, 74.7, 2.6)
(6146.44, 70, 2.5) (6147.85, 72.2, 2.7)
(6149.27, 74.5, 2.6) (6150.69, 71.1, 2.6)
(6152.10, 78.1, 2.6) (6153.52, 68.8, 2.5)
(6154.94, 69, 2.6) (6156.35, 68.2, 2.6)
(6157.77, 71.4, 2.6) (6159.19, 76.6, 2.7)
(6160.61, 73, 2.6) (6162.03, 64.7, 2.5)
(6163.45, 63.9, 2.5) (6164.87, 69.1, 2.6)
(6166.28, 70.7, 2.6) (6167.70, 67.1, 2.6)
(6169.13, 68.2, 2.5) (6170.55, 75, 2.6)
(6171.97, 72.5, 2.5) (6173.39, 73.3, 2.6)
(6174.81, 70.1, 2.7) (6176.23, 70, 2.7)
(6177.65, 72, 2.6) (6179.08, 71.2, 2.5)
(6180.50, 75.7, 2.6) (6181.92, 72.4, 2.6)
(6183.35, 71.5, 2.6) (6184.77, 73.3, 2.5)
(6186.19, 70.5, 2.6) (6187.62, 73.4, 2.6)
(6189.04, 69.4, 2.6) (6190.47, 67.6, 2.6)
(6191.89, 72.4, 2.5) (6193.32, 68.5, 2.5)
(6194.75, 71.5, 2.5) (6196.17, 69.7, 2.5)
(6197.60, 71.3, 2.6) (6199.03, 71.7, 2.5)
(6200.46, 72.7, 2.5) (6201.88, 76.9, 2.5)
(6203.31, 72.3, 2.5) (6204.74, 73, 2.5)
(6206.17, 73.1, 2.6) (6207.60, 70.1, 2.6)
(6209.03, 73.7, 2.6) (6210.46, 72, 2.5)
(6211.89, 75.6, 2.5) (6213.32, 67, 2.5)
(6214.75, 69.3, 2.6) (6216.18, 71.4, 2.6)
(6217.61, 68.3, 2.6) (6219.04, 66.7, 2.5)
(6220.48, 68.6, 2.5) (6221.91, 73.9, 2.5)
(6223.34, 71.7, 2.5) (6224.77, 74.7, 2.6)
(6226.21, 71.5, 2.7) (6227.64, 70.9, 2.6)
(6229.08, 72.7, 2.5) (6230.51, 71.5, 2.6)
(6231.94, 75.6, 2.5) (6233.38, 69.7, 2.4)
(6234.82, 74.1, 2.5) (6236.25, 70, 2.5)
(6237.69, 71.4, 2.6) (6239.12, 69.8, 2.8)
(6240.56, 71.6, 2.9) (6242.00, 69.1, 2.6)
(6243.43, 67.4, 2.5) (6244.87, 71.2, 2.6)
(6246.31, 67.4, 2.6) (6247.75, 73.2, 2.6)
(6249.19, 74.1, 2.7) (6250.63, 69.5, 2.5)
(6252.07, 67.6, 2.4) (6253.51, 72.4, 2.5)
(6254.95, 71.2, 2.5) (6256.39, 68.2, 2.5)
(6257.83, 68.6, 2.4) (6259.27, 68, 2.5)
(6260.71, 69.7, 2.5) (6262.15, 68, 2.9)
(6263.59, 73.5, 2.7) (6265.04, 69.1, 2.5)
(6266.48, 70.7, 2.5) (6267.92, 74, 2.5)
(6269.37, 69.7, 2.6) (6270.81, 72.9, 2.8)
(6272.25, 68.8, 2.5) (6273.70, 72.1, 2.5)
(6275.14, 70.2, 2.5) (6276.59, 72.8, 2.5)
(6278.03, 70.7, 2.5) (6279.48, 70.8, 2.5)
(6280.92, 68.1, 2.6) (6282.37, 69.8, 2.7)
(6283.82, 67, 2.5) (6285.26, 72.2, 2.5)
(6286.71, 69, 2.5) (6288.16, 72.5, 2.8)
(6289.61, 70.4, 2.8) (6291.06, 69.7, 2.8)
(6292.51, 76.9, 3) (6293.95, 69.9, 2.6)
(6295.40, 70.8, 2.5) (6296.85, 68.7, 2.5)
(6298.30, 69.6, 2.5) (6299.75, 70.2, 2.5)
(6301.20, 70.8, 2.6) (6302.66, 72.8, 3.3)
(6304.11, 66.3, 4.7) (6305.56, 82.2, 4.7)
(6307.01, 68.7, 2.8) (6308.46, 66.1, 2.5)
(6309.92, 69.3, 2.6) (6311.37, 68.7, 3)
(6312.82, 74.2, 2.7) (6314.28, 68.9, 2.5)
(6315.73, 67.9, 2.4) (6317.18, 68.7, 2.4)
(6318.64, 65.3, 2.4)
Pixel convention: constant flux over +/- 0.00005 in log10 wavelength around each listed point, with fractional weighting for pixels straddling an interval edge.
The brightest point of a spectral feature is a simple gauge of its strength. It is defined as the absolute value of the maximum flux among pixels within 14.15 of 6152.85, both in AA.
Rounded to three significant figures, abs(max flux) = 78.3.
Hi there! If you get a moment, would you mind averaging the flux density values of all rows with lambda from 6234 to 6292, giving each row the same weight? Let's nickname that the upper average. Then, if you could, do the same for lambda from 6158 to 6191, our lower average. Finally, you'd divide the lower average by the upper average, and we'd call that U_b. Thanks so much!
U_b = 1.01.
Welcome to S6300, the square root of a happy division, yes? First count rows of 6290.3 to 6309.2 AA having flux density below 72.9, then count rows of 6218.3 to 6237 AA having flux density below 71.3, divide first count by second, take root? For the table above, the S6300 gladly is 1.5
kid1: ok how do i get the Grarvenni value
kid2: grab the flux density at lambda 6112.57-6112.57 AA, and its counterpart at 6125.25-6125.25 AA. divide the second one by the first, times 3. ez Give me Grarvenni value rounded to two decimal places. 3.01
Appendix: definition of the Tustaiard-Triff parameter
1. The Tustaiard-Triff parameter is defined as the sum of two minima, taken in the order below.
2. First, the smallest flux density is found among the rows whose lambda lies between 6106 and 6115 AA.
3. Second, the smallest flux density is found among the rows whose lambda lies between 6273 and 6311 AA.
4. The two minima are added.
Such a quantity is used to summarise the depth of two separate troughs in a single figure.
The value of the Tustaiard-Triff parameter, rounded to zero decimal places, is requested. 138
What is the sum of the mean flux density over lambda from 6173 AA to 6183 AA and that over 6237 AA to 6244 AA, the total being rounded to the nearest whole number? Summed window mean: 142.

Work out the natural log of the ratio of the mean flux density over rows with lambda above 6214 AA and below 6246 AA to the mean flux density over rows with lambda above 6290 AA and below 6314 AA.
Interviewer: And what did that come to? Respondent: 0.000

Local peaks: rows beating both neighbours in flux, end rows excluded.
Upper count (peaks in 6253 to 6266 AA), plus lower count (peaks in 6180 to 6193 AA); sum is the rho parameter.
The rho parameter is 5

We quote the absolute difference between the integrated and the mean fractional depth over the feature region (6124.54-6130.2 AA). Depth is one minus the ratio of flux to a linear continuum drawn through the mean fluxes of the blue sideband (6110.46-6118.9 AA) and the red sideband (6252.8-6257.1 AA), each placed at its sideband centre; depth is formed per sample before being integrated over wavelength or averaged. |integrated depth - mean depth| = 0.04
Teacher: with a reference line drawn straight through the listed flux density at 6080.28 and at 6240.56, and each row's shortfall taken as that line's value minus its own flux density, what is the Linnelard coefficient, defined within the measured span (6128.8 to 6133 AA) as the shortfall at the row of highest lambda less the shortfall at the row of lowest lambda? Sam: -5.2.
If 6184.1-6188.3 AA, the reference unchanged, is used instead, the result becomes -0.2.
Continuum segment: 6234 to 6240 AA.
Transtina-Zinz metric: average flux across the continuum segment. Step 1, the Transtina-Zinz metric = 71.3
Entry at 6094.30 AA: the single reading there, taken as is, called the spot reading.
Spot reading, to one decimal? 80.5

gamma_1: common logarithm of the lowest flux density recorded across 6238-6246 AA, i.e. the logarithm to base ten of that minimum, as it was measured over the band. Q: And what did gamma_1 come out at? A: 1.829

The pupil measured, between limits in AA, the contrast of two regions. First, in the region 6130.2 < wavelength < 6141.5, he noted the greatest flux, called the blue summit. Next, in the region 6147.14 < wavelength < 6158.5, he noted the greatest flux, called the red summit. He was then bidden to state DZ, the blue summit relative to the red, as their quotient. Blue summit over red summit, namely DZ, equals 1.00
